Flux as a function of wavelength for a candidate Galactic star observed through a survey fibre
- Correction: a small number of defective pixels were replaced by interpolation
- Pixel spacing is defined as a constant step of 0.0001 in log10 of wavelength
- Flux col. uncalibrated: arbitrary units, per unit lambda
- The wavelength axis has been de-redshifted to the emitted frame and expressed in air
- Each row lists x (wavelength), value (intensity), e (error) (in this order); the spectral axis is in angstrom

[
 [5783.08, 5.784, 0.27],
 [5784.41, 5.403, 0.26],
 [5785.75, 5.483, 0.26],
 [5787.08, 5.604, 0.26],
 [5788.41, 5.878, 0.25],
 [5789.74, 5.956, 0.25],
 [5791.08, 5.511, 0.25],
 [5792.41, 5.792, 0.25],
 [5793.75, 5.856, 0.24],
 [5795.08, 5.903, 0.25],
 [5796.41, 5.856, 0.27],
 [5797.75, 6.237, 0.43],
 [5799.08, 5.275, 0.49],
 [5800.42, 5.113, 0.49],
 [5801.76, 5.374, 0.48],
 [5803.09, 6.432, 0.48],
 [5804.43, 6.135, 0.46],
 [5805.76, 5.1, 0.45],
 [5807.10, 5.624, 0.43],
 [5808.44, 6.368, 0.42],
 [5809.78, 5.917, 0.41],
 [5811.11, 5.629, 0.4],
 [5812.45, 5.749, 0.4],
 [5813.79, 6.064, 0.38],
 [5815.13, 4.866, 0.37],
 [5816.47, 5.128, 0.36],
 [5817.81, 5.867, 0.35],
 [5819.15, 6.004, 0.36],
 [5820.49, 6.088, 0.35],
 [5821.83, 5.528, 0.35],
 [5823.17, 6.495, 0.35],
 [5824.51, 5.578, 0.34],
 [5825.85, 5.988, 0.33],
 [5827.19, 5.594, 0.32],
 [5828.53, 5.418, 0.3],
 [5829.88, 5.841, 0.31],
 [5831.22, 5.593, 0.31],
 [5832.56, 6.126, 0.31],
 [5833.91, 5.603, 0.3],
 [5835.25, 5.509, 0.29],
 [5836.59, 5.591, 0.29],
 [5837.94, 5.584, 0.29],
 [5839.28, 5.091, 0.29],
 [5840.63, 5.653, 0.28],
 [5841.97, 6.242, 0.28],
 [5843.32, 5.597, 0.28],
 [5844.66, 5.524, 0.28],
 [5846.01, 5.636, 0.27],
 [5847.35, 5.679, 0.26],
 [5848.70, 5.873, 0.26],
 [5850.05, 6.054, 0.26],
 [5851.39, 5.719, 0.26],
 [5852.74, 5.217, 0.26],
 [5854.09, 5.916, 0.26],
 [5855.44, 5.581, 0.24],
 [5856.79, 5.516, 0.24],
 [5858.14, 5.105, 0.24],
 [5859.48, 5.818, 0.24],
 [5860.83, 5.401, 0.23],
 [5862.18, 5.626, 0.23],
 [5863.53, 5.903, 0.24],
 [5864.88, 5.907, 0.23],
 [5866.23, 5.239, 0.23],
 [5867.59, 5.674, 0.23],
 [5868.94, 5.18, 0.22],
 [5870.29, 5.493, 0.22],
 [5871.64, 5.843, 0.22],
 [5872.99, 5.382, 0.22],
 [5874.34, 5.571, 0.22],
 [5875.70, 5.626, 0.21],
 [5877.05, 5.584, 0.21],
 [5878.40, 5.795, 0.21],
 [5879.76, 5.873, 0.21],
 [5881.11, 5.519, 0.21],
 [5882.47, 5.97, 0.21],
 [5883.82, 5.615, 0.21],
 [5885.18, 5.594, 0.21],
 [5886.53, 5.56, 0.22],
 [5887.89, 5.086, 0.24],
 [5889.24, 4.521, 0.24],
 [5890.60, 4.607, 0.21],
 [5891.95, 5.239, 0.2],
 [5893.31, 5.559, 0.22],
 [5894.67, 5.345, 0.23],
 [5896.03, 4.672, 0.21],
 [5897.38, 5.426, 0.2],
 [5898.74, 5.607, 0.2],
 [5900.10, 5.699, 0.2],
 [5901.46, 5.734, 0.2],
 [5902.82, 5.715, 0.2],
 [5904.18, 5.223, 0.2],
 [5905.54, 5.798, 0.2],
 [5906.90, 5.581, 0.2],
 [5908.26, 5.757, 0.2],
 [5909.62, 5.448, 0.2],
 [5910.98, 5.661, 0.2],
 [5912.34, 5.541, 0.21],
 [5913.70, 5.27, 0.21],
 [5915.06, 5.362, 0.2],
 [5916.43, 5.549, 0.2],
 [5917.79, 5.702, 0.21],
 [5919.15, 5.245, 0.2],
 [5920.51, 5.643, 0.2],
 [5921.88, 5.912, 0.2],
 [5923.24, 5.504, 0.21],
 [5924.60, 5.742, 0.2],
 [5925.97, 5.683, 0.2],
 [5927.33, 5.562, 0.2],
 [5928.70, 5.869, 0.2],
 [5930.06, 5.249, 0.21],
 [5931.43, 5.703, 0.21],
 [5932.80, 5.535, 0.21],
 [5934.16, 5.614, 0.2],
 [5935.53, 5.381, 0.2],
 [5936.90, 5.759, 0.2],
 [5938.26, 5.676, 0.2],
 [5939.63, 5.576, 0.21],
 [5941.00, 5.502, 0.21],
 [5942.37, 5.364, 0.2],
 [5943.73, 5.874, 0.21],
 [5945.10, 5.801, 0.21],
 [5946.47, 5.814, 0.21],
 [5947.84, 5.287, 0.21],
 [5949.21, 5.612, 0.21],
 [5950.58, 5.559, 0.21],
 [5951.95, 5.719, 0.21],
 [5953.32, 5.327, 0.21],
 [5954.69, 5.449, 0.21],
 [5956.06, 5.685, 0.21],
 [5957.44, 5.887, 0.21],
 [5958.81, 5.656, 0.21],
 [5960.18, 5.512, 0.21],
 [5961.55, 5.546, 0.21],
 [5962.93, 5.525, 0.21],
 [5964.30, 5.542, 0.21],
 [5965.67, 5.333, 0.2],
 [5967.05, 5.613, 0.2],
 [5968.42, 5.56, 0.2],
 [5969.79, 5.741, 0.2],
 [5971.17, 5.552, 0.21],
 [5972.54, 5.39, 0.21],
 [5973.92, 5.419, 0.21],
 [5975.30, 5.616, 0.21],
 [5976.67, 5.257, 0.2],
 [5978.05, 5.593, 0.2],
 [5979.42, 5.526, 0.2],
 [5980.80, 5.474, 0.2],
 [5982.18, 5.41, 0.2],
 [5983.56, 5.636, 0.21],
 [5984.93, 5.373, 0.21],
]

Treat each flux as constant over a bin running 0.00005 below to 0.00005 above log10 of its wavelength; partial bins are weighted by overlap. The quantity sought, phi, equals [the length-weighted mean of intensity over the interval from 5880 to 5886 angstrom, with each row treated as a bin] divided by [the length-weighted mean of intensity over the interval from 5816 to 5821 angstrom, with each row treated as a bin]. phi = 0.98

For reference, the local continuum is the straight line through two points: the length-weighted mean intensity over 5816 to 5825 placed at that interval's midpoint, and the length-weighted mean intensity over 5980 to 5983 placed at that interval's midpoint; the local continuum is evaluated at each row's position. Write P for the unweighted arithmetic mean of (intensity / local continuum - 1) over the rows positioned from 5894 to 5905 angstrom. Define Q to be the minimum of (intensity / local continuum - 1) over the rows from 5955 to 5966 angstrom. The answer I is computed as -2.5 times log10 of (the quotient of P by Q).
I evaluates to -0.4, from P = -0.04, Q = -0.0264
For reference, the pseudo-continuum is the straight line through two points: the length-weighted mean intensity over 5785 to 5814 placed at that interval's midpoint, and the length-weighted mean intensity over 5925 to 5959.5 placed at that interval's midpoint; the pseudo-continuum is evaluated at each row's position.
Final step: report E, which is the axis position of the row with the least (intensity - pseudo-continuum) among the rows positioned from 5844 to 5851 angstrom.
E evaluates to 5844.66 angstrom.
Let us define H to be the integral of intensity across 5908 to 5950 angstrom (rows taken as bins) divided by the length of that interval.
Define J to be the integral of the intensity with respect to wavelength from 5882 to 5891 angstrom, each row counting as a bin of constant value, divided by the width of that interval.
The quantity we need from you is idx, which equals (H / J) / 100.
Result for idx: 0.0106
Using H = 5.59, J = 5.29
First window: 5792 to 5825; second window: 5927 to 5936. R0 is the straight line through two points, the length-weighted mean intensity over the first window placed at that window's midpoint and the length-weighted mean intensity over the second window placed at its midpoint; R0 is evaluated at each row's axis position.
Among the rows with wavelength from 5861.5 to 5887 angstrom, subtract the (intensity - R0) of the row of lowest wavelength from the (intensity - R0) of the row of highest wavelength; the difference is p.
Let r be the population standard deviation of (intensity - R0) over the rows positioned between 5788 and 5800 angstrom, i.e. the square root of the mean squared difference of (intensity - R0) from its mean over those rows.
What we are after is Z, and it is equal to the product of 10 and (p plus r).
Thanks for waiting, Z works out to 2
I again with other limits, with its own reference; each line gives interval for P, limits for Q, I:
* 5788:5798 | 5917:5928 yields 2.8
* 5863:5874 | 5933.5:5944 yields 0.3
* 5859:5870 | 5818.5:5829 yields 1.2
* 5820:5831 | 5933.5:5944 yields 3.7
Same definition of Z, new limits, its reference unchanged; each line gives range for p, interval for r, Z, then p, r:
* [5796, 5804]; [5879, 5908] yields 10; 0.6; 0.40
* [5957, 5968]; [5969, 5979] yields -1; -0.3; 0.15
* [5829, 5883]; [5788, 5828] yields 6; 0.2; 0.40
